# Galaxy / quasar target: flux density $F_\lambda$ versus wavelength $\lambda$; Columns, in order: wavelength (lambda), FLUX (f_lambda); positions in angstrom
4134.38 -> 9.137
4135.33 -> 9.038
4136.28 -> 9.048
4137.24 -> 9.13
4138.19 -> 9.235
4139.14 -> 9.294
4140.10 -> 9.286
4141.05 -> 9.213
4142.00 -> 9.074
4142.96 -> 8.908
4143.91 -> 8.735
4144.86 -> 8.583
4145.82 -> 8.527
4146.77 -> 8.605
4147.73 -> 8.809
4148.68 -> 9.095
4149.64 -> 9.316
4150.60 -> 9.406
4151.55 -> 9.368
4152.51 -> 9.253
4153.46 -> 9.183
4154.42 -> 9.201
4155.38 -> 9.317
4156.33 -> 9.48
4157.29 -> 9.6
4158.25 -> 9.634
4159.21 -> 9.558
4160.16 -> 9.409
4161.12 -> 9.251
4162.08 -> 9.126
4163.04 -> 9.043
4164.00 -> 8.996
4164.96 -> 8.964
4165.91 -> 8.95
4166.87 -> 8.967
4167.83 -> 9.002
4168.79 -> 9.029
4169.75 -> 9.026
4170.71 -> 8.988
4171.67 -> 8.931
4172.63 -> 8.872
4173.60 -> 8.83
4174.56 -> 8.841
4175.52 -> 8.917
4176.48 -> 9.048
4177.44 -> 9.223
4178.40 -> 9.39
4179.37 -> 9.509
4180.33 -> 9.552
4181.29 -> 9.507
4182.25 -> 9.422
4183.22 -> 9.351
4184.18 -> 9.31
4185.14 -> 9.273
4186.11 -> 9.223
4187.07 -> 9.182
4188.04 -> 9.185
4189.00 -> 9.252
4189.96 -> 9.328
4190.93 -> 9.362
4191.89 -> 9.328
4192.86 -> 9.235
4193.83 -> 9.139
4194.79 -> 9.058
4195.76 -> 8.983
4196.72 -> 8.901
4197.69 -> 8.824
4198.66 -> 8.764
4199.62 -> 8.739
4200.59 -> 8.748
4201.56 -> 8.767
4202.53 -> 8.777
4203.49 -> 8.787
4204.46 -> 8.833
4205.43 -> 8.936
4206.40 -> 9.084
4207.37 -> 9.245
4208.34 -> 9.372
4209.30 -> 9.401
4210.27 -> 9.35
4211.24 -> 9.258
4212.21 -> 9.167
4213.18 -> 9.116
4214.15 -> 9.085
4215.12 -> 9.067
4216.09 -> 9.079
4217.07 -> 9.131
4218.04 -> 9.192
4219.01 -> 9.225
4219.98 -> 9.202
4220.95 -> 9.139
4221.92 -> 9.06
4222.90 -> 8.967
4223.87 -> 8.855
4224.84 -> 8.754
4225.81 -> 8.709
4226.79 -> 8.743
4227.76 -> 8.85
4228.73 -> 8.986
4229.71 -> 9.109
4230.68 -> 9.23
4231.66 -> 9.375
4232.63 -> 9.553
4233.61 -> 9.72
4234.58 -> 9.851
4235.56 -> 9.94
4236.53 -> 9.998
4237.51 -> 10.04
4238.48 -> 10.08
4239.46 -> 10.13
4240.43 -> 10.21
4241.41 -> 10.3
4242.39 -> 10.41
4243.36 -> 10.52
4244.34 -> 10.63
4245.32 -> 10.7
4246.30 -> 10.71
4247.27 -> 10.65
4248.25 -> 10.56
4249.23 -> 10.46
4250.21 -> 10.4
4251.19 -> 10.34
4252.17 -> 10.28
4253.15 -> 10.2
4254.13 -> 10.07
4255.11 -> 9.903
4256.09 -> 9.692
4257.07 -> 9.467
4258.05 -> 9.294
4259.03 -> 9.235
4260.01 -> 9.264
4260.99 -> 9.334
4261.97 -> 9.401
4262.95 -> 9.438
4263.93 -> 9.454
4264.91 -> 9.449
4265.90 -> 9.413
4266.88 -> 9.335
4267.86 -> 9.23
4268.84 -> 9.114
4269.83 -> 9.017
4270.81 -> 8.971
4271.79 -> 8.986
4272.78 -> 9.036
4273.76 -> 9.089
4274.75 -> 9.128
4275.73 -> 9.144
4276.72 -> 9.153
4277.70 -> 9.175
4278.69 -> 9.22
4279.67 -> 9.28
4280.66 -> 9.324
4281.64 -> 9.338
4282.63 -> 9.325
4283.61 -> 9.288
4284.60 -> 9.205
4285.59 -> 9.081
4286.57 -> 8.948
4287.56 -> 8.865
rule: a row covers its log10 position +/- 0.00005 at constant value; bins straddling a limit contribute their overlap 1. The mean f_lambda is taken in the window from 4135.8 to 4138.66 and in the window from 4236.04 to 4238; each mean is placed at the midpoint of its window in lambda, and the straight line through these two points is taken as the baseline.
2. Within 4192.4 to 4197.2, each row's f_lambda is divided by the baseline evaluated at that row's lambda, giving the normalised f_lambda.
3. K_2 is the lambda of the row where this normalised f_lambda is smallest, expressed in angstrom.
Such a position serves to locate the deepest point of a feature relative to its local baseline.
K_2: 4196.72 angstrom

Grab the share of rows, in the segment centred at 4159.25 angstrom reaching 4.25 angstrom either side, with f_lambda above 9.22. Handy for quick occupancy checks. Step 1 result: 0.78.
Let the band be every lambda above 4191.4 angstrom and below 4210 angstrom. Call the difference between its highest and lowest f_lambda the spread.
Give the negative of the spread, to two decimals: -0.66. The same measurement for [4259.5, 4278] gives -0.48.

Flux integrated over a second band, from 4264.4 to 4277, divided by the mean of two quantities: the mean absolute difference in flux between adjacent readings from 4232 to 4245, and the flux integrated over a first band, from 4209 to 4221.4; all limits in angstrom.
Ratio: 2.02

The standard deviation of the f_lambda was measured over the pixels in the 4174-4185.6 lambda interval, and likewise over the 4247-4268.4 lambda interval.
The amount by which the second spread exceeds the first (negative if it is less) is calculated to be 0.27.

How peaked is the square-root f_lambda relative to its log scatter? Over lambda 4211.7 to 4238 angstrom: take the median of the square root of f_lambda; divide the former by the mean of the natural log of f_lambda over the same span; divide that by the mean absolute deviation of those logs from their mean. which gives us 44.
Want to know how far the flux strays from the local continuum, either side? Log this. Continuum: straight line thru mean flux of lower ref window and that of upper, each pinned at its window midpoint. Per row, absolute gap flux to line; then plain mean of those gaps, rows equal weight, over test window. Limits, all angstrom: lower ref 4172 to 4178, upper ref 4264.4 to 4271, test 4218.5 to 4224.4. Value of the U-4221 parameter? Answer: 0.12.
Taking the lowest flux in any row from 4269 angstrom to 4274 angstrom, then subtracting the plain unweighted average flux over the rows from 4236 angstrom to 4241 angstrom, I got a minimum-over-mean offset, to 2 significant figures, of -1.1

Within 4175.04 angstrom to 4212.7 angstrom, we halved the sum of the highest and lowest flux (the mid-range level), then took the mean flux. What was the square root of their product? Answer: 9.1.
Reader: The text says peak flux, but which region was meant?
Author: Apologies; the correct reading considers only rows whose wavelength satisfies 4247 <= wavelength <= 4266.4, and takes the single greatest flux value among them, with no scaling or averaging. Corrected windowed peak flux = 10.65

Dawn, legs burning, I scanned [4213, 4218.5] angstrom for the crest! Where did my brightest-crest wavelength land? 4218.04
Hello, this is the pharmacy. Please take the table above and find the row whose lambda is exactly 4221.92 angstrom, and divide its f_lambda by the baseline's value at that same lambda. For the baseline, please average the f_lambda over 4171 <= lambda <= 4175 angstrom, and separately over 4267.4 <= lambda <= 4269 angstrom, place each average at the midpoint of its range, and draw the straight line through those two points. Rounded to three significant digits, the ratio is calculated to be 1.00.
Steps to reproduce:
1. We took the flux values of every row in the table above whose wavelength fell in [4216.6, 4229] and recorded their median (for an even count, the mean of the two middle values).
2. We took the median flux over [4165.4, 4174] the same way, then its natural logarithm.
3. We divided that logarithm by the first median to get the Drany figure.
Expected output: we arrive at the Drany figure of 0.244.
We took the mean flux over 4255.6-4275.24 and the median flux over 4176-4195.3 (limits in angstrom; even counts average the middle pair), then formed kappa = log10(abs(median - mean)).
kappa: -1.6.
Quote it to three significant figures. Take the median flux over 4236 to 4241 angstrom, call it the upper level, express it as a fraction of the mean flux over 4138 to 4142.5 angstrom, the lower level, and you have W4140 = 1.09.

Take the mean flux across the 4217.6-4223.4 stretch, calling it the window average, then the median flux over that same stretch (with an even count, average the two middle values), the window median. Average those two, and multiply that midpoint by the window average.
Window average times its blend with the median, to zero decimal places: 84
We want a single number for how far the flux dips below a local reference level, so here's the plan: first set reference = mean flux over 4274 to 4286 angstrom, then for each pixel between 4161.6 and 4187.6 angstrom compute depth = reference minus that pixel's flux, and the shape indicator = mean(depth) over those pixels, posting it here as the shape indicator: 0.09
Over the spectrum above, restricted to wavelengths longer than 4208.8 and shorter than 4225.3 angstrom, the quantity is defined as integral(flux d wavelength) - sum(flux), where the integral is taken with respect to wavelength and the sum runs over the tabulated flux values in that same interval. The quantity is -4.5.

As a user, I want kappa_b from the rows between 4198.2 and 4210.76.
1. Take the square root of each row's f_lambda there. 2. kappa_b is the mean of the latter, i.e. 3.00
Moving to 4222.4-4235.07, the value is 3.02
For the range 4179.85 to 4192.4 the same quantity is 3.05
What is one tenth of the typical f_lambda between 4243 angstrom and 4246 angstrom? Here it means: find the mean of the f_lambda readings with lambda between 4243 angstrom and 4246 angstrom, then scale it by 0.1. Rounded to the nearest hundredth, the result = 1.06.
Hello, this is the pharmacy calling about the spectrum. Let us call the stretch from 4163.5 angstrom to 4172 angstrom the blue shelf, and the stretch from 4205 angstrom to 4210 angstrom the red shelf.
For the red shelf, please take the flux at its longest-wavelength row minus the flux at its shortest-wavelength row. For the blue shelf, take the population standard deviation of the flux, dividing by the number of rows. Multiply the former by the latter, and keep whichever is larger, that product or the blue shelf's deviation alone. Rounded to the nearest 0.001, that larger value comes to 0.031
